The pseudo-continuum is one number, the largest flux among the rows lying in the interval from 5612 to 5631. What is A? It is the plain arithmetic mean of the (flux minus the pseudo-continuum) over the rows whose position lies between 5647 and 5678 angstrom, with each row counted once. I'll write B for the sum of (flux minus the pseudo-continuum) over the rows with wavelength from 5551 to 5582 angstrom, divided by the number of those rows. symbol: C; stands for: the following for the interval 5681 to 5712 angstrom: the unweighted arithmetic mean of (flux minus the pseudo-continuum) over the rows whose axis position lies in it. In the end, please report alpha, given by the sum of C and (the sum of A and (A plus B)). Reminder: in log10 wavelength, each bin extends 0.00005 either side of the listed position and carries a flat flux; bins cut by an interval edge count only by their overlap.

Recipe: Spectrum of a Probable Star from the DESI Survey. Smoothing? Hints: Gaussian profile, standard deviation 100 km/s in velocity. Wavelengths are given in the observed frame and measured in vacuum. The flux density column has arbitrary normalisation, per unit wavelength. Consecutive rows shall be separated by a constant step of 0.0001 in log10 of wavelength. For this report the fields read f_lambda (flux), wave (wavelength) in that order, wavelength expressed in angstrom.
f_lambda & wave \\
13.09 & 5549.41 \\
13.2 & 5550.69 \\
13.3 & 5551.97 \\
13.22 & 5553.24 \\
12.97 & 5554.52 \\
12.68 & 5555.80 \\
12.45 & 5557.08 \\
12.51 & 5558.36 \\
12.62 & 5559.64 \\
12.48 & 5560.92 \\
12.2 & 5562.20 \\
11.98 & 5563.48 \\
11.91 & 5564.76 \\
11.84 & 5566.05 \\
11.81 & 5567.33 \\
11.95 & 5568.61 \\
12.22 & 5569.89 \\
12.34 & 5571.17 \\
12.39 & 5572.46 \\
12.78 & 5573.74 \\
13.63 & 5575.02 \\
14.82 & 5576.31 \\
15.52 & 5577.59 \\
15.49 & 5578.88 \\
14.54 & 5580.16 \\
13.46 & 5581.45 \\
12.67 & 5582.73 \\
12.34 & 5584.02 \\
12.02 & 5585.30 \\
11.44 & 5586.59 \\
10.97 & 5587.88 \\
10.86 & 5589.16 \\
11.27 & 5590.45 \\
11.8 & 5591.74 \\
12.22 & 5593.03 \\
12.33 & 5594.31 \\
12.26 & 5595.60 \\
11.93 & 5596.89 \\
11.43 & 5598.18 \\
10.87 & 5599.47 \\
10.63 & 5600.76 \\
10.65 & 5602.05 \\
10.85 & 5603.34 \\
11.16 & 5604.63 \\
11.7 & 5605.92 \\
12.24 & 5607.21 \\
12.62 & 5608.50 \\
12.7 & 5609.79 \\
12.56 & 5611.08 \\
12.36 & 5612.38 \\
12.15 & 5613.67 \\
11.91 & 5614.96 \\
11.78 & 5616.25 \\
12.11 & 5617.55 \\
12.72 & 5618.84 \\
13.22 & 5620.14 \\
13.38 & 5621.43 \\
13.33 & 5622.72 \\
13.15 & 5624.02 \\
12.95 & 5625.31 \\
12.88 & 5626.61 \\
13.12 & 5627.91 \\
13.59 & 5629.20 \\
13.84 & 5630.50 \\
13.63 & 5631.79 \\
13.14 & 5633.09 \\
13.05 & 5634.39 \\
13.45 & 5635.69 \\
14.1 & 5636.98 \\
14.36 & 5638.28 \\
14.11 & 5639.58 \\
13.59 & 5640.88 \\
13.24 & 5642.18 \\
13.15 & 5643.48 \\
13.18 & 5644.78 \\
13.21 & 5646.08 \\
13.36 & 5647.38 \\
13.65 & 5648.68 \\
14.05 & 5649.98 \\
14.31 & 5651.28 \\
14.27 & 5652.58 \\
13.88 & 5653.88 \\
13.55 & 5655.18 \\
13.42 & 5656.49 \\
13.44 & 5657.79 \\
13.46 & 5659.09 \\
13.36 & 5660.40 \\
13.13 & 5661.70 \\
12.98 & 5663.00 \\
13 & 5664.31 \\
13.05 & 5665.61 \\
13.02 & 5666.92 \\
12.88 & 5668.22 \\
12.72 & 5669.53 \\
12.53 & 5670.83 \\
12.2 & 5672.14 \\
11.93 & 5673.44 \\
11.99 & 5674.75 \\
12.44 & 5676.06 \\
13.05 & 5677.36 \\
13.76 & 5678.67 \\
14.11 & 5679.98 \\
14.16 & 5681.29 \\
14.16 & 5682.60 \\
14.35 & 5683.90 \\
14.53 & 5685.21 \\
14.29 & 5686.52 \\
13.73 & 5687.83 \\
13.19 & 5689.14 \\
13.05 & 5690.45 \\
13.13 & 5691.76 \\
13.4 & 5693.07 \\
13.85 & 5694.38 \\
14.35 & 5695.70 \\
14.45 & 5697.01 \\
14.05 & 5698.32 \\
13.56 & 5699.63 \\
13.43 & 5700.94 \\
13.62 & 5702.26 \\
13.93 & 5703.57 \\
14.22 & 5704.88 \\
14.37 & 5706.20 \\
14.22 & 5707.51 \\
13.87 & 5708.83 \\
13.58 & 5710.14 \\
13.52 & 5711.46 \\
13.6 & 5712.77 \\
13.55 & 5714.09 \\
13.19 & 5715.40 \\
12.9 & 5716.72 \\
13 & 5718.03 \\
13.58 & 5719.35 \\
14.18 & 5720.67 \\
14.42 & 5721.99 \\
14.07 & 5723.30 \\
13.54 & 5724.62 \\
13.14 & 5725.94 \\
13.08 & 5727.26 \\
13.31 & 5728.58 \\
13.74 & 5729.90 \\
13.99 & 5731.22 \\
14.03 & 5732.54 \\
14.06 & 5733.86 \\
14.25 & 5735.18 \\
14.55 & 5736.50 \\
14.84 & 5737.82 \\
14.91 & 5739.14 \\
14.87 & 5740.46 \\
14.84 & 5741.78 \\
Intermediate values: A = -0.69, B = -0.88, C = 0.0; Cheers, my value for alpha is -2.2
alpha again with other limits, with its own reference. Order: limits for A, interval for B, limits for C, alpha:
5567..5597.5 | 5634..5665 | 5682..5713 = -2.7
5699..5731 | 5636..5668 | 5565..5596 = -1.9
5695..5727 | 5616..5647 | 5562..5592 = -2.0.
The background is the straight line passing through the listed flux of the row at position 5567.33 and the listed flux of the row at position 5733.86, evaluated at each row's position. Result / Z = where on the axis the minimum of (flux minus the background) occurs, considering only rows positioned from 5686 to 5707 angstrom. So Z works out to 5690.45 angstrom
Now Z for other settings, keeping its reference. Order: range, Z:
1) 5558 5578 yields 5567.33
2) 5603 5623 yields 5603.34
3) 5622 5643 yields 5626.61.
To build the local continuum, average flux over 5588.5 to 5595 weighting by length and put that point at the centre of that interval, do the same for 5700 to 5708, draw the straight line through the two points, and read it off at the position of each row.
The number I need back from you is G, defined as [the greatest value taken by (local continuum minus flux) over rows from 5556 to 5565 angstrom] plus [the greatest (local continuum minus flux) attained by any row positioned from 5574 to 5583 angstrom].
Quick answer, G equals -1.9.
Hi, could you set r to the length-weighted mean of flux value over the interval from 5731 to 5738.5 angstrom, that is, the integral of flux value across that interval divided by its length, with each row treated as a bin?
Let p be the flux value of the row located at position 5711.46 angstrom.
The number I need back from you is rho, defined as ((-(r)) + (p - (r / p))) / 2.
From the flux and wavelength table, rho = -0.9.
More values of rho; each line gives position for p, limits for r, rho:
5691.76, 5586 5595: 0.3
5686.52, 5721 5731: -0.2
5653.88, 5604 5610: 0.5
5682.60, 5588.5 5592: 1.1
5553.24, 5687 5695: -0.6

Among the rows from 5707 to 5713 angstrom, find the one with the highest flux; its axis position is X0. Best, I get 5707.51 angstrom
